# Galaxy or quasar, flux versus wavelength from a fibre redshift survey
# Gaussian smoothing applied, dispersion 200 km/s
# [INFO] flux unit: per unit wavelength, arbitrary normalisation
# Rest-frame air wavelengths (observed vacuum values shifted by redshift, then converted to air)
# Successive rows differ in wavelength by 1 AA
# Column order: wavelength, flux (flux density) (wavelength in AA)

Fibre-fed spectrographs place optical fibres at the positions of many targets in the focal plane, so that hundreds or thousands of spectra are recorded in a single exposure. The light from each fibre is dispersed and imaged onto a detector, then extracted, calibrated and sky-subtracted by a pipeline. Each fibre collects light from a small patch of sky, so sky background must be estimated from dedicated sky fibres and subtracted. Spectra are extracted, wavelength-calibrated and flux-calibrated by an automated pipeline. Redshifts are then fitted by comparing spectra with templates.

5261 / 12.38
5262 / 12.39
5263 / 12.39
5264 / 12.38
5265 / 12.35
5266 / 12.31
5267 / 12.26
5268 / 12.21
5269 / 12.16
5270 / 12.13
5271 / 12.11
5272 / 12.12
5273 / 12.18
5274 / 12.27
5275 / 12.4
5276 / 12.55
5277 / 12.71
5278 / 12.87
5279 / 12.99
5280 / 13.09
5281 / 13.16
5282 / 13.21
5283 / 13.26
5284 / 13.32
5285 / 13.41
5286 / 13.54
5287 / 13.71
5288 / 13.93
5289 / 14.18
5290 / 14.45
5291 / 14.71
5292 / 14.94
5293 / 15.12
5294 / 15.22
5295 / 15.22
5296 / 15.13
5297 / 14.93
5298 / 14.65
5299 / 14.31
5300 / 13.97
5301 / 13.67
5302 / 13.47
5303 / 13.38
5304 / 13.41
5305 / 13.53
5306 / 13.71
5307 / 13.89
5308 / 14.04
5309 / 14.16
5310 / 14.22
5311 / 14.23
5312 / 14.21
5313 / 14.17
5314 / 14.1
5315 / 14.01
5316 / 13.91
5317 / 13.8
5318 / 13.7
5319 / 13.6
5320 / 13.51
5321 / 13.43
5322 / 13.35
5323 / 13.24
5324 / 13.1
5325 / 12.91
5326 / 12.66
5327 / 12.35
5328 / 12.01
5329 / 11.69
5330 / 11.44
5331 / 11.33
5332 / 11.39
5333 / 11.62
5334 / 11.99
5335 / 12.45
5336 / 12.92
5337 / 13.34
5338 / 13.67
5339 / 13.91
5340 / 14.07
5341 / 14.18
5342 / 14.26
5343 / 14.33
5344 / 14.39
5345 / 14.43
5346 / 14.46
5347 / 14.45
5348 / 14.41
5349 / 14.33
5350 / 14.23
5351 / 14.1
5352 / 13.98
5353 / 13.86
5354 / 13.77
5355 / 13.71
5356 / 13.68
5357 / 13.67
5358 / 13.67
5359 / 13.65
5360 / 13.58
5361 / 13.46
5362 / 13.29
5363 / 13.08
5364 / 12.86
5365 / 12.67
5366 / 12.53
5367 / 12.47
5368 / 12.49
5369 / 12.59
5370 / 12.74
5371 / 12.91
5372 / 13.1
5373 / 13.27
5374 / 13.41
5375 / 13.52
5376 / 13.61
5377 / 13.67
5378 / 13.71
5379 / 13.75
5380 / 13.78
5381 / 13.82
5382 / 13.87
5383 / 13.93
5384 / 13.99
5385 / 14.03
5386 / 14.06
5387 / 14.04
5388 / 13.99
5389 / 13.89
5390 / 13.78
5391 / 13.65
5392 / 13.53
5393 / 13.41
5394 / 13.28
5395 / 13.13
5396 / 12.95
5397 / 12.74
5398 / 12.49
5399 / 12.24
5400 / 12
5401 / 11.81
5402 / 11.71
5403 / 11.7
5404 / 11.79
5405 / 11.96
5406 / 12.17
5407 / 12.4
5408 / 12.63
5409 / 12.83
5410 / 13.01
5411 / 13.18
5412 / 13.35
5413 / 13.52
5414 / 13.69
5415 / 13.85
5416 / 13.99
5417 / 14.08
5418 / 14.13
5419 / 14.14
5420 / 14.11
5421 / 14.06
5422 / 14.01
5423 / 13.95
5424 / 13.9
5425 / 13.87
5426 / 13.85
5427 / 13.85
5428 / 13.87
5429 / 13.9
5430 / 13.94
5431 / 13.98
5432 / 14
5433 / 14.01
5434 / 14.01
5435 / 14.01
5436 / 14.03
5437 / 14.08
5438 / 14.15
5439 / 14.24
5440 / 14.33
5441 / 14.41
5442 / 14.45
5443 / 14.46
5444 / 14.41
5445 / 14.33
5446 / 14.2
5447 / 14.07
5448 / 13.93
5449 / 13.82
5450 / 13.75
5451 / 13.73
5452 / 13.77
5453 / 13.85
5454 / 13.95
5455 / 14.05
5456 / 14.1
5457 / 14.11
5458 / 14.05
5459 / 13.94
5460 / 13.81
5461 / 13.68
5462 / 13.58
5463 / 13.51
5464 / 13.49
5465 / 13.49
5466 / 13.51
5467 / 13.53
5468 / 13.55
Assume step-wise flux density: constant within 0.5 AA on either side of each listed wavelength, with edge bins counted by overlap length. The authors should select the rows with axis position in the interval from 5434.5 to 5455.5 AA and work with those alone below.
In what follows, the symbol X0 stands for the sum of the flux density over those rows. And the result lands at 296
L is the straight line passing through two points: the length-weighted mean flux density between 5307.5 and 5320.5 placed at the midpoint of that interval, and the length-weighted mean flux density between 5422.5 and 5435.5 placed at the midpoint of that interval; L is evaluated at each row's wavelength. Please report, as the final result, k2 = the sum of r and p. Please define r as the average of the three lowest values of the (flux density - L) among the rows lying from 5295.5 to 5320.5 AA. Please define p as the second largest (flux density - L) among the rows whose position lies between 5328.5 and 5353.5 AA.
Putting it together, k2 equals -0.1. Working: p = 0.49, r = -0.6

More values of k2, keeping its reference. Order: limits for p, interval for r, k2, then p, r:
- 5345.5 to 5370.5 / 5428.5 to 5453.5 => 0.3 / 0.49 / -0.2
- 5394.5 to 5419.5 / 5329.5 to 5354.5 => -2.4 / 0.19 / -2.6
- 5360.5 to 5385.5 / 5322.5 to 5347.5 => -2.5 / 0.04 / -2.6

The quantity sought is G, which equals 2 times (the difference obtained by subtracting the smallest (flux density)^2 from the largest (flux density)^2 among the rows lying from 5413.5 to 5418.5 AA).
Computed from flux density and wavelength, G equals 24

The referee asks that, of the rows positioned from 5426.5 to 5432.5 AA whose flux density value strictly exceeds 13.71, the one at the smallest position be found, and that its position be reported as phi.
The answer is 5427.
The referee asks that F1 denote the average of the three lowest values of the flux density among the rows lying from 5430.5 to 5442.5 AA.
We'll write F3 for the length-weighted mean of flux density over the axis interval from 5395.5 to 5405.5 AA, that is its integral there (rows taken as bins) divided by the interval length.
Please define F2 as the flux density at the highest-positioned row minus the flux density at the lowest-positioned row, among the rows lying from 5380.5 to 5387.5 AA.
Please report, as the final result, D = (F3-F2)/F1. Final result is 0.9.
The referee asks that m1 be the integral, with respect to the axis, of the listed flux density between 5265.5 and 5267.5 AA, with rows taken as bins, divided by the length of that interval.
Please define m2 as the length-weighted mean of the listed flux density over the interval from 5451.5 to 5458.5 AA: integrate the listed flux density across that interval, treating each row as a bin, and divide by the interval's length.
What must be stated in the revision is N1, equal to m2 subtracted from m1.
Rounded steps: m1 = 12.3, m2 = 14.0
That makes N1 -1.7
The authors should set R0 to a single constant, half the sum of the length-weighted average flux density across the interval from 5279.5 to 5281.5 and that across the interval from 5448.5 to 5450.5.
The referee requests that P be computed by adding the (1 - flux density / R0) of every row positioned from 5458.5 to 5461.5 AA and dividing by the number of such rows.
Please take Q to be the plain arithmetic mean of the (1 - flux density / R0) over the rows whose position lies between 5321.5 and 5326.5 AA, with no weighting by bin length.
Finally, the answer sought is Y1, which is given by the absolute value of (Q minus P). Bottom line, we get 0.06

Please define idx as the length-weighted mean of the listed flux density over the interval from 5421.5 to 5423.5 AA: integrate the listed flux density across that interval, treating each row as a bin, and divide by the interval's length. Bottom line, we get 14.0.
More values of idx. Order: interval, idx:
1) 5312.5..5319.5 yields 13.9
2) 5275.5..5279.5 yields 12.8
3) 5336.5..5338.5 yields 13.5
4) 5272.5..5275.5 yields 12.3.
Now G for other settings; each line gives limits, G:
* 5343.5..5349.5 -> 7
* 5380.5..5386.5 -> 13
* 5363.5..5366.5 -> 17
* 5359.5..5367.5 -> 58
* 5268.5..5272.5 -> 2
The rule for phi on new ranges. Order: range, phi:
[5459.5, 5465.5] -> 5460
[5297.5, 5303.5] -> 5298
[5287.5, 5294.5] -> 5288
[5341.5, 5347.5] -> 5342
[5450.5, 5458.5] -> 5451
